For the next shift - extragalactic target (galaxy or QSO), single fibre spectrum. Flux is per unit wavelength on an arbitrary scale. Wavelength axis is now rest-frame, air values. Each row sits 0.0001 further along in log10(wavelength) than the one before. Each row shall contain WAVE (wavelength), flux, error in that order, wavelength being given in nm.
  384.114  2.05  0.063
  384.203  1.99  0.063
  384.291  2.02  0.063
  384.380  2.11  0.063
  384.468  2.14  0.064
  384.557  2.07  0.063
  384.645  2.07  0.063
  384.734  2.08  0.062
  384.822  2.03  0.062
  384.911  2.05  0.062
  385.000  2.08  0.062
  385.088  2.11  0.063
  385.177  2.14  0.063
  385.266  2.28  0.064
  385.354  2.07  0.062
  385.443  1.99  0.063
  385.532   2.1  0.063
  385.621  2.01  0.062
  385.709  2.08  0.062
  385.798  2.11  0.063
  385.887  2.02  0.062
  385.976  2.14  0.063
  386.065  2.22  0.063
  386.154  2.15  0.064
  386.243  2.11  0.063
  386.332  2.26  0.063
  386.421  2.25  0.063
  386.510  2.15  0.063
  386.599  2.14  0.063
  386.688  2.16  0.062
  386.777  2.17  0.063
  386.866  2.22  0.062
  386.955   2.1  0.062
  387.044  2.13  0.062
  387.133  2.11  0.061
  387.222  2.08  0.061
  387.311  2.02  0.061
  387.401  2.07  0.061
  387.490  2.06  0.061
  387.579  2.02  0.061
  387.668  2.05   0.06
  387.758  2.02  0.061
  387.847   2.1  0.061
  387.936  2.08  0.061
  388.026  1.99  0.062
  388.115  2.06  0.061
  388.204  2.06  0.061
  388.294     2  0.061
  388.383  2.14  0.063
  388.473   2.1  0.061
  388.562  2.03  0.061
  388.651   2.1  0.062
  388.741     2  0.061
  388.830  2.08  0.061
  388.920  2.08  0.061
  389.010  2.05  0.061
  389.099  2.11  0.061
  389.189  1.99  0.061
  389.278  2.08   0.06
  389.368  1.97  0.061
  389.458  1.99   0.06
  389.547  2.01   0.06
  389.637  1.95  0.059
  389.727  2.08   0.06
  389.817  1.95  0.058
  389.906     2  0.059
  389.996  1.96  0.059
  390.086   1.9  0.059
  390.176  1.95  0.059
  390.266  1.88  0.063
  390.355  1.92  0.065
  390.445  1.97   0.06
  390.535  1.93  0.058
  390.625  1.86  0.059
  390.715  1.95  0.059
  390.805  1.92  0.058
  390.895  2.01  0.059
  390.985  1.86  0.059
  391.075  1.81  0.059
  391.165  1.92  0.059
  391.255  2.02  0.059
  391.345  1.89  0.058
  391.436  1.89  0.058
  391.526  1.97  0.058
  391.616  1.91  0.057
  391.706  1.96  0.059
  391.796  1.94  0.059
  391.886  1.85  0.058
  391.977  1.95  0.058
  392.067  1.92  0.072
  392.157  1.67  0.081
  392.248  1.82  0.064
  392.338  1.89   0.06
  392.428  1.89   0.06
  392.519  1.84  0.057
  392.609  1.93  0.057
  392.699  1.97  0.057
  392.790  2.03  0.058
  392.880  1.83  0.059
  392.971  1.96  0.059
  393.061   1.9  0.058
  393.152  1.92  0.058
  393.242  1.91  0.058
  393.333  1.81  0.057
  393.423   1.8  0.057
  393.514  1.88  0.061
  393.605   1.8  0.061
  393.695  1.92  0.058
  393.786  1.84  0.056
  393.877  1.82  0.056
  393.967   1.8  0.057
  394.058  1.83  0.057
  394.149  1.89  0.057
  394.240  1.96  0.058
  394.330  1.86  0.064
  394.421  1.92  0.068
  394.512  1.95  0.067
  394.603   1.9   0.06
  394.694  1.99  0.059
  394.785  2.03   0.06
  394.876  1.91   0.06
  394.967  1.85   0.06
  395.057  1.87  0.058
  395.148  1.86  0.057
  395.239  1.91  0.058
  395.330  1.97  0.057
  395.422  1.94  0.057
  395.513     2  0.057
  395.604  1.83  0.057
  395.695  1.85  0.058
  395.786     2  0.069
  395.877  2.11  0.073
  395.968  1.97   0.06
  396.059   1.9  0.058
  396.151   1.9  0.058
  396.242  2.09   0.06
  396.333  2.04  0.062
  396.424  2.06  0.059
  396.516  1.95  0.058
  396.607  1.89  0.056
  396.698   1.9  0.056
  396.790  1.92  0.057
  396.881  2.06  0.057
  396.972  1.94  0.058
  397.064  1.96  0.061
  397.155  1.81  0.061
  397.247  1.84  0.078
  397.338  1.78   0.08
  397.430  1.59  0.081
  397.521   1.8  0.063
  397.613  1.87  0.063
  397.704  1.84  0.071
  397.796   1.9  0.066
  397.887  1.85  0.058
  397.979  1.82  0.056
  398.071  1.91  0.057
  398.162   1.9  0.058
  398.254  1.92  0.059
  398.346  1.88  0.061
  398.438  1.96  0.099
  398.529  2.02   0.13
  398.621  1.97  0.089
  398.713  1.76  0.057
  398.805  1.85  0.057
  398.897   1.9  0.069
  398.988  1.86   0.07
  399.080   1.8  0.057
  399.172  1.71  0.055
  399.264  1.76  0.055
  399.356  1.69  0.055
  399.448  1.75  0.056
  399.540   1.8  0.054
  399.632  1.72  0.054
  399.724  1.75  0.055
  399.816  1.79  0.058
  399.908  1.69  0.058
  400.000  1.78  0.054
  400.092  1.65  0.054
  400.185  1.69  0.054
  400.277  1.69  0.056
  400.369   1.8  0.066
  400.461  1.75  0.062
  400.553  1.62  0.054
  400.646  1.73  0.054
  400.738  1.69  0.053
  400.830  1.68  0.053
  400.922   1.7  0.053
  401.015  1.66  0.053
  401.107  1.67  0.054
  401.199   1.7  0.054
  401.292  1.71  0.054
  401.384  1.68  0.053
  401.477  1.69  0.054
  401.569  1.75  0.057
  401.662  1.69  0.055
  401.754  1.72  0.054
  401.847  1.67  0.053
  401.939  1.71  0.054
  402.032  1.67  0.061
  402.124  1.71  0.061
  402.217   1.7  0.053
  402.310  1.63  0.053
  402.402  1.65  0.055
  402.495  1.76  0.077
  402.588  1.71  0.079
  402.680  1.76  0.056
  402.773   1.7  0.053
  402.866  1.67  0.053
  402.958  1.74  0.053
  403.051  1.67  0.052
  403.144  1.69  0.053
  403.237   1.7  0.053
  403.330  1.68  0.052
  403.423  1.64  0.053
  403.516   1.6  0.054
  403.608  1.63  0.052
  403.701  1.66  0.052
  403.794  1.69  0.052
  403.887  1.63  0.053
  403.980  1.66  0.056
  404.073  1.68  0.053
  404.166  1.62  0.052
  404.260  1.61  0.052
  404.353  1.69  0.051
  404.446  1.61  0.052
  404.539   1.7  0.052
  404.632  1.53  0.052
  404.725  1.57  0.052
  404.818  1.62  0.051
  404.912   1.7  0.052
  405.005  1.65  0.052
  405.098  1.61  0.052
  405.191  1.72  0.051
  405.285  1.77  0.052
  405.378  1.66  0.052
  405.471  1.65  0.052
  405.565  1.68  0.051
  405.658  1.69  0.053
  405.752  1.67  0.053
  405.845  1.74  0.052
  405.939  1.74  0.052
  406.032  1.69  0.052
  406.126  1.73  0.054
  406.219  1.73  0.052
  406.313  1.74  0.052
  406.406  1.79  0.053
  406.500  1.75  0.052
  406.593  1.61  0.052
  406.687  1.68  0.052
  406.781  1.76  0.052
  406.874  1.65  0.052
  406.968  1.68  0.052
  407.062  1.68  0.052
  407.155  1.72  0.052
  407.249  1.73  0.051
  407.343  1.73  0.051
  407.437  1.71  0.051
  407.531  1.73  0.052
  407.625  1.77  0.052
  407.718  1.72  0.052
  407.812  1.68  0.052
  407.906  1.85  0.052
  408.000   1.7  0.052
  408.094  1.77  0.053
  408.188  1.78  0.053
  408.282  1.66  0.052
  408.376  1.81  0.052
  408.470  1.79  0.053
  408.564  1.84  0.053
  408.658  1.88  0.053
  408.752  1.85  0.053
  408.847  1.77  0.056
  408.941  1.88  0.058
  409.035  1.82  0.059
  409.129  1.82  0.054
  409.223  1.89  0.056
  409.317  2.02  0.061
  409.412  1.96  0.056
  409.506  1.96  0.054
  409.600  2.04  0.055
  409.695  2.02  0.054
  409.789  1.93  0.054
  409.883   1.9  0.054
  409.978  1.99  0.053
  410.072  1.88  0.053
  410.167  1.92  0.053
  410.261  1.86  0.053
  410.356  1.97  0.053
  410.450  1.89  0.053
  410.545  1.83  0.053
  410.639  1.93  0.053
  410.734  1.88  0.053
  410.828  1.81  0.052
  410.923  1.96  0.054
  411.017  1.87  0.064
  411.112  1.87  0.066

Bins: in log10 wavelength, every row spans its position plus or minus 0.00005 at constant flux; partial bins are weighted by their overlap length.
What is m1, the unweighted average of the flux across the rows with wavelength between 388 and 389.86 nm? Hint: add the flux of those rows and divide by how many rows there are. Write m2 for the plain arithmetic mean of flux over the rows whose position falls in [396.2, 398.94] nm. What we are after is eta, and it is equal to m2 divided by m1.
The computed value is 0.93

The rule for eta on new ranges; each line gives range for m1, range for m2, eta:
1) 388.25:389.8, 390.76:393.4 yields 0.93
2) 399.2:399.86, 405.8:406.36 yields 0.99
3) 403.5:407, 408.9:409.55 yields 1.14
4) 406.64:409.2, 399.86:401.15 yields 0.97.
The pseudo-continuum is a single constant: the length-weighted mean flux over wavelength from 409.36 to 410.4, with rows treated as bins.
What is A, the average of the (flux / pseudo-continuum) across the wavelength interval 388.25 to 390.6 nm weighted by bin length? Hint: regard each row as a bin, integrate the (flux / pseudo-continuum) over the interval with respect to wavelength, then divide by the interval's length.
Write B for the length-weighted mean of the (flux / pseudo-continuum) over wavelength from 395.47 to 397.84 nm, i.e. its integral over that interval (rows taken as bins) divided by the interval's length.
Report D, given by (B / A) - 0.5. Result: 0.454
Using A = 1.03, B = 0.98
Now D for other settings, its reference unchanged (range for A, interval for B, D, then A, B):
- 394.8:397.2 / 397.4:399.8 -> 0.442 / 1.00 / 0.94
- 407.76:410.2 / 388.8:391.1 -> 0.560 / 0.96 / 1.01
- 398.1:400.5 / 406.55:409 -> 0.470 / 0.93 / 0.90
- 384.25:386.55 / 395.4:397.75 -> 0.409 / 1.08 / 0.98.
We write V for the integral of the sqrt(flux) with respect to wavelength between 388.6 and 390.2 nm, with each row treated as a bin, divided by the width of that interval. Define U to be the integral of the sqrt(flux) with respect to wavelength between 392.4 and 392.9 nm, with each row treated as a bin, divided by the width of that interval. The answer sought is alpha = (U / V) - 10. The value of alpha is -9.02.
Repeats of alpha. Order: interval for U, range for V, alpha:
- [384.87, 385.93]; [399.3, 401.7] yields -8.90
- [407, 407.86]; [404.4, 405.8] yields -8.98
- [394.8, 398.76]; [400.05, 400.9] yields -8.94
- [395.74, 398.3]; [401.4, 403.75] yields -8.94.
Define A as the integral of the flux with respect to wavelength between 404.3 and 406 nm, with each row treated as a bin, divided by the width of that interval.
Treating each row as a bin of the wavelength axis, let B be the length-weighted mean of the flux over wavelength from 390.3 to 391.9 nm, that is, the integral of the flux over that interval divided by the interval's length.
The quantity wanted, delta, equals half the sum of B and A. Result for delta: 1.80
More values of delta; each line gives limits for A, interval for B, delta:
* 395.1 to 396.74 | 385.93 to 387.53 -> 2.05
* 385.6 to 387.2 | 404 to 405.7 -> 1.90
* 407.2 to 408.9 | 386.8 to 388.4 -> 1.92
